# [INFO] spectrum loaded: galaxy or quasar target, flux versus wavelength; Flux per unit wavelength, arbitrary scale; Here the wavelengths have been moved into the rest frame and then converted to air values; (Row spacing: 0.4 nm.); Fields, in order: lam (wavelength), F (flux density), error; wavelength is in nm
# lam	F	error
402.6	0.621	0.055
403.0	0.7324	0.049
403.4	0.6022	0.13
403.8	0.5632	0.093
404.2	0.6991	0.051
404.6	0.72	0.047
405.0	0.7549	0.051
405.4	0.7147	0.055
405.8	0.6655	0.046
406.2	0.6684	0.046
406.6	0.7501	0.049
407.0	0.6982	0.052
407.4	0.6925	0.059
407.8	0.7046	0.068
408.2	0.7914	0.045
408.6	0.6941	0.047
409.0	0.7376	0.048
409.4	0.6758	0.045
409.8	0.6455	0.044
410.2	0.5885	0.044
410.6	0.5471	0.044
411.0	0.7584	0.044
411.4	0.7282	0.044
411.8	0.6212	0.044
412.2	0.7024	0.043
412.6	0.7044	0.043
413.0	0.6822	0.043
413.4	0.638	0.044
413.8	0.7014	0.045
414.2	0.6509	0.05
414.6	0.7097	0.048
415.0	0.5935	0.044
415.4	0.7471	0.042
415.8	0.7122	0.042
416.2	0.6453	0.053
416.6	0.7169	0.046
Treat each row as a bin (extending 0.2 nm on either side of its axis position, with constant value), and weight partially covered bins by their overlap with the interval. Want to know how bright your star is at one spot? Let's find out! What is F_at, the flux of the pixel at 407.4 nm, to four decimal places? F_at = 0.6925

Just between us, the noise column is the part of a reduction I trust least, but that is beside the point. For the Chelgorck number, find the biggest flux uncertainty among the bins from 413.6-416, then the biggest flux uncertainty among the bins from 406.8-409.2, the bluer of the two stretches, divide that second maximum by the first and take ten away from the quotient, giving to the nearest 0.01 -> -8.64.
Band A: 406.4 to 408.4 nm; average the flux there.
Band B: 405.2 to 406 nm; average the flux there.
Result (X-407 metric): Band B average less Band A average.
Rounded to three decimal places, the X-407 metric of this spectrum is -0.037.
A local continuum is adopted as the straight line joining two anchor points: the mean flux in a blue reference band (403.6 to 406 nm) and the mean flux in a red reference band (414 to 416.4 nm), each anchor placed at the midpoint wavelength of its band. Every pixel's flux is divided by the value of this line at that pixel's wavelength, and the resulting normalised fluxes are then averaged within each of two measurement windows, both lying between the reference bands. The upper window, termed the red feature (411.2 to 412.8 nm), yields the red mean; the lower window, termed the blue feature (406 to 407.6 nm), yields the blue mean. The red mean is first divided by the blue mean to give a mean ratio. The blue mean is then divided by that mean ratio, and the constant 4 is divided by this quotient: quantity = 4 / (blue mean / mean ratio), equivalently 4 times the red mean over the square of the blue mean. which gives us 3.85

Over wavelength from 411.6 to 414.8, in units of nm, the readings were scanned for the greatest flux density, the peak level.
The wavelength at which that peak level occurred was 414.6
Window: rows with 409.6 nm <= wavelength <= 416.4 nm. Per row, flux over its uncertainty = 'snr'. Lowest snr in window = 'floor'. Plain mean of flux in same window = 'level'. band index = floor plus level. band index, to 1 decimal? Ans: 12.8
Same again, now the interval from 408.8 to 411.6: 13.1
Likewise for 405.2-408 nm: 11.1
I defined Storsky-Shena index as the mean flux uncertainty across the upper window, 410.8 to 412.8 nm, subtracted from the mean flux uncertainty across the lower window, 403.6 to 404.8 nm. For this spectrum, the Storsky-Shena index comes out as 0.020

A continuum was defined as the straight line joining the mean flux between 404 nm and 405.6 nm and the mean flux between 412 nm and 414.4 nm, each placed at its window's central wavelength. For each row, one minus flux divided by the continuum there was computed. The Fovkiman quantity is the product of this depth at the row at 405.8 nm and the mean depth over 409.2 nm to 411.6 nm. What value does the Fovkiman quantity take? 0.0038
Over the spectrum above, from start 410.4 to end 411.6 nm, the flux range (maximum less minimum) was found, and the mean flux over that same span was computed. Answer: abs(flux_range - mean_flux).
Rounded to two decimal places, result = 0.47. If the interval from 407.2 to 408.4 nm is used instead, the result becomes 0.63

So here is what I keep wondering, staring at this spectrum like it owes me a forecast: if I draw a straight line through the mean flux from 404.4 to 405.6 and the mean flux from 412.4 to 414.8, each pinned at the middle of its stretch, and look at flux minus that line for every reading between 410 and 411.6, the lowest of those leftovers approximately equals -0.15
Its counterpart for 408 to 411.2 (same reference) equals -0.15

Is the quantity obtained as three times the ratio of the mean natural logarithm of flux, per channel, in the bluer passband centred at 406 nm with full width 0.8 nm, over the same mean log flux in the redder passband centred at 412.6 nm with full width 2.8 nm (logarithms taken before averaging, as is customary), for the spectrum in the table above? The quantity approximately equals 3.2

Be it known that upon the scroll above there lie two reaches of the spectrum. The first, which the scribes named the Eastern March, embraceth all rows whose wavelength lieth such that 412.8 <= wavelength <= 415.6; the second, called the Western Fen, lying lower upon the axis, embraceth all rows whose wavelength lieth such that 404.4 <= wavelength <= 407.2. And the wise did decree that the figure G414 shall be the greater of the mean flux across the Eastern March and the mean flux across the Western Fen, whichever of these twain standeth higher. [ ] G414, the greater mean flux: 0.710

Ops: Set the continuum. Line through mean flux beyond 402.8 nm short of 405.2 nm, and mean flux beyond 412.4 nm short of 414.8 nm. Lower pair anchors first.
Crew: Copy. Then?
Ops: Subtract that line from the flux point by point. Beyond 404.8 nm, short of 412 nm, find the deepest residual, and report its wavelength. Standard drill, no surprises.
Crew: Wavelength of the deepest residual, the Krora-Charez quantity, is 410.6 nm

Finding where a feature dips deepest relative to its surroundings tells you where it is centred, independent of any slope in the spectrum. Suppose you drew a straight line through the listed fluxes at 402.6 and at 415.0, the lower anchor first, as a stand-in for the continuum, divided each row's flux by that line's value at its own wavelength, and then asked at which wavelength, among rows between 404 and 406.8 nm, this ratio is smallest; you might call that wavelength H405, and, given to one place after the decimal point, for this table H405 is 405.8 nm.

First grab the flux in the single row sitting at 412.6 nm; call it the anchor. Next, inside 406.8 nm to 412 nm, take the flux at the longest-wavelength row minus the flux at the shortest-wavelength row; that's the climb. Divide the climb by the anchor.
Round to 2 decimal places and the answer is -0.11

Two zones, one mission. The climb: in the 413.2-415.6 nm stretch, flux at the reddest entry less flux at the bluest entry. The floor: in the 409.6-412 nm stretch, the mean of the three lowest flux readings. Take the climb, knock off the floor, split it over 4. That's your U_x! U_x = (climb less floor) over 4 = -0.119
